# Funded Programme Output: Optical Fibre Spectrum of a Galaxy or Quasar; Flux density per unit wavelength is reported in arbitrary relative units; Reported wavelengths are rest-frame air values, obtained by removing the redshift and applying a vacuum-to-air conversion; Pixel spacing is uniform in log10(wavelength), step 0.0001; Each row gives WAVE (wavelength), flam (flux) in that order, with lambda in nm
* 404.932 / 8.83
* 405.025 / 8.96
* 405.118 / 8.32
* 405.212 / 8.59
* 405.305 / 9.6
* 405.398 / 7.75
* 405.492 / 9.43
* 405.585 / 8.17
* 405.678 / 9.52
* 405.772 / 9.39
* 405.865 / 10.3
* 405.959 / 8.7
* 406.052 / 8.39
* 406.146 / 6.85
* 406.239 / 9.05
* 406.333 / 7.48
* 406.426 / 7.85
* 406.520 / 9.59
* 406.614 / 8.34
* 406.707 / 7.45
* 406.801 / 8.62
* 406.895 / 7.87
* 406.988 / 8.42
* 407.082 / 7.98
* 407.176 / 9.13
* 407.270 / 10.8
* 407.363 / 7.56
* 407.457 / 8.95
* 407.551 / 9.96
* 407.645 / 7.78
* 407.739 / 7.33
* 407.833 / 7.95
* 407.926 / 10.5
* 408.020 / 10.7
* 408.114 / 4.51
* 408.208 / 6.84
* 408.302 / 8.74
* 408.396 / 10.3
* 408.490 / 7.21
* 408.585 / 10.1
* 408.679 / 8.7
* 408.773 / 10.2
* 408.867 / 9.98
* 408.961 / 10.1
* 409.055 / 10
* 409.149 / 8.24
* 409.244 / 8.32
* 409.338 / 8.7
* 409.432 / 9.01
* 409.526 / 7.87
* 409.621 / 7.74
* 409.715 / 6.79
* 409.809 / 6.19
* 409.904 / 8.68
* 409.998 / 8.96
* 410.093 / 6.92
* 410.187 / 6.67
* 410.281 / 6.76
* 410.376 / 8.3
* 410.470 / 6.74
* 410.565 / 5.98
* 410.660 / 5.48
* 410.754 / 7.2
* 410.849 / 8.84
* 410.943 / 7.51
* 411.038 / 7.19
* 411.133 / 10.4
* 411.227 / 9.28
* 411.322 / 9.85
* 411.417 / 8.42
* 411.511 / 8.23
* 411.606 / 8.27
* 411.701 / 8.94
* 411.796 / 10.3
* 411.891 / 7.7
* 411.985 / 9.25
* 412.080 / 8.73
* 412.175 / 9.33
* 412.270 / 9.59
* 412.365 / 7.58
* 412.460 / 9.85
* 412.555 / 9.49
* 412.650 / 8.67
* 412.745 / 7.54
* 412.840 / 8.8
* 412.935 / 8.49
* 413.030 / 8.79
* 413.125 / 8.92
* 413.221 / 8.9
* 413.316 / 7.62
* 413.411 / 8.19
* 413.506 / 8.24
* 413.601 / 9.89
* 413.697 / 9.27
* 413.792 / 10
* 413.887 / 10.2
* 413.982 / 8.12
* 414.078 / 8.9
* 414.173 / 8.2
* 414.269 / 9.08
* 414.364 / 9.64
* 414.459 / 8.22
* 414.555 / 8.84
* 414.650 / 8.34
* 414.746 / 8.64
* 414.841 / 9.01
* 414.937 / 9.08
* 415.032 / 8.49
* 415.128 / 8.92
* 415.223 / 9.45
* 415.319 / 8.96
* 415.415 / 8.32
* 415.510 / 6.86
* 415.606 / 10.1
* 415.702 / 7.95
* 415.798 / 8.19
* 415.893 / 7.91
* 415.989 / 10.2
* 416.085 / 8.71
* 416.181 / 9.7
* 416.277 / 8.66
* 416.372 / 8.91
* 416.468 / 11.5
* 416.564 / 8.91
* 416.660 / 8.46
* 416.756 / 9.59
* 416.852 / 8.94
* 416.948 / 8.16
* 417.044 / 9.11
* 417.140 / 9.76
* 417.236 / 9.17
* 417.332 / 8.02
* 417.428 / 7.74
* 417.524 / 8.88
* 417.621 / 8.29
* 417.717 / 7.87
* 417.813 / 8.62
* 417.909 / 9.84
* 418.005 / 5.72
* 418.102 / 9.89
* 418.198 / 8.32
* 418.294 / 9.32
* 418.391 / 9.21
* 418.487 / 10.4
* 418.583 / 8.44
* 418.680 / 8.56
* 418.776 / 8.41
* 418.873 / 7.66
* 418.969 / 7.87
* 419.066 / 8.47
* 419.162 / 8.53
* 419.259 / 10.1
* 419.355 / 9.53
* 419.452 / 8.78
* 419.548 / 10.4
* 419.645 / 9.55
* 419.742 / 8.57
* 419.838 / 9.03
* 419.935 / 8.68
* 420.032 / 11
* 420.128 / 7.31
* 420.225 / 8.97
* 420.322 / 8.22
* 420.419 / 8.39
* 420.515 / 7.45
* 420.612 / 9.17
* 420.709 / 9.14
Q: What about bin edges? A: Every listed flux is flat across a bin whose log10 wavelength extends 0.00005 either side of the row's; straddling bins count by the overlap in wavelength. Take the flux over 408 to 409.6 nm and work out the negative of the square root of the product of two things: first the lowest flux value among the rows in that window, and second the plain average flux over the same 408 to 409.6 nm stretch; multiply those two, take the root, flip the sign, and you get -6.3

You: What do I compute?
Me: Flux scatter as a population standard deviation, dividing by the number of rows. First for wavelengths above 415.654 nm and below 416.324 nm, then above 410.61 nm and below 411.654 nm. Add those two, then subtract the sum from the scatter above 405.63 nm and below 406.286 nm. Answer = -1.1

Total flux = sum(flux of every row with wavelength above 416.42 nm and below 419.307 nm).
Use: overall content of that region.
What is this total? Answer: 264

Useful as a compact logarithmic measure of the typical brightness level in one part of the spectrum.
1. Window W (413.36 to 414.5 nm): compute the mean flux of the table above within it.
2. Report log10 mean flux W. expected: 0.954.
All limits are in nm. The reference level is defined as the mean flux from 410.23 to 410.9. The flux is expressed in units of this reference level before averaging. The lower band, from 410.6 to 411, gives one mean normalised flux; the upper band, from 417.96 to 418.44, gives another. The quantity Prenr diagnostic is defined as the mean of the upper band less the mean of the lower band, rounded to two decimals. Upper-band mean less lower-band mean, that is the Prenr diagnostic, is 0.18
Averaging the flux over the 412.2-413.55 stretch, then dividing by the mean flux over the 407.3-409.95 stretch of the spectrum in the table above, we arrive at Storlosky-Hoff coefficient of 1.01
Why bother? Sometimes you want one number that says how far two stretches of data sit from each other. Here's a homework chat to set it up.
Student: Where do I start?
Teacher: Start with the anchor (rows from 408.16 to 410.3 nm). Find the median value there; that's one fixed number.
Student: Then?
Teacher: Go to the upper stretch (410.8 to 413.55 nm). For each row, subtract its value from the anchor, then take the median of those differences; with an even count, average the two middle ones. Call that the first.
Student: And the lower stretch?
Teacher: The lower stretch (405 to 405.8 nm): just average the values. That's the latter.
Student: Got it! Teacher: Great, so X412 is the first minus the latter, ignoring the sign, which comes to 9.0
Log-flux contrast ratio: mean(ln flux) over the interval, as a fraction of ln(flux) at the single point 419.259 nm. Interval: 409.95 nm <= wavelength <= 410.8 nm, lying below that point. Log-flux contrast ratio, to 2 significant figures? 0.84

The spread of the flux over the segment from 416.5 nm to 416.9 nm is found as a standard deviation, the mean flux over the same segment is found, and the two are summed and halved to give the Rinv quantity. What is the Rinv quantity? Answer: 4.7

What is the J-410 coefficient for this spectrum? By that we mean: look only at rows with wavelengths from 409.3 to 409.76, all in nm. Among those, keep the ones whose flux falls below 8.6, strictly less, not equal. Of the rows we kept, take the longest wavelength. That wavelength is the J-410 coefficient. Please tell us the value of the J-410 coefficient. 409.715 nm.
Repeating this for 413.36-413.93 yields 413.506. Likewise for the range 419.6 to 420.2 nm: 420.128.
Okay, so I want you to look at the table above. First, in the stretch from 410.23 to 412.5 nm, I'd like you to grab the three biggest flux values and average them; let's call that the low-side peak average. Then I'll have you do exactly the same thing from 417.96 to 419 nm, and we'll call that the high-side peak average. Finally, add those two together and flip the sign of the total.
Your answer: -20.1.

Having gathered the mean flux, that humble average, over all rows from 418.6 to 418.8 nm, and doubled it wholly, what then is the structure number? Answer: 17.0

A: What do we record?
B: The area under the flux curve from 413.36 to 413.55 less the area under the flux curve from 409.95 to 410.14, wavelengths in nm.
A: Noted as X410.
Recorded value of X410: 0.1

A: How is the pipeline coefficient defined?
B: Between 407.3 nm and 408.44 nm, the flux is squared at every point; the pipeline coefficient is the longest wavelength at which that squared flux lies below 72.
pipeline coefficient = 408.208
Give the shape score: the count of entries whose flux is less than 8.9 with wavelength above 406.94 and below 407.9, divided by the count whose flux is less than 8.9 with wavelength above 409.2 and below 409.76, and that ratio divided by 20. 0.060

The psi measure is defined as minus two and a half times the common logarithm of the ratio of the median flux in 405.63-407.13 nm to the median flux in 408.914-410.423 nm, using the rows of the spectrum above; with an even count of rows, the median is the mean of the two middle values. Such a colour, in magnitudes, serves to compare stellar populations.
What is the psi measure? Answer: -0.018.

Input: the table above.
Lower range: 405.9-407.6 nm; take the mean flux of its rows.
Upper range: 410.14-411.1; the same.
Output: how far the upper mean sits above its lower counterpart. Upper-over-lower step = -1.4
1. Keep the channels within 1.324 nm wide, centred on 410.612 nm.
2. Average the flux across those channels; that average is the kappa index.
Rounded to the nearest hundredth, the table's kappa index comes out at 7.59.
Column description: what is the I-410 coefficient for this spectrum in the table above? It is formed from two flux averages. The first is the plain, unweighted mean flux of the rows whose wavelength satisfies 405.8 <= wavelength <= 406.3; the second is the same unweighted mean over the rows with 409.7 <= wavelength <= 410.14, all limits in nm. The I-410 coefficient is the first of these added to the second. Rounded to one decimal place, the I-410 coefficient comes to 16.2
